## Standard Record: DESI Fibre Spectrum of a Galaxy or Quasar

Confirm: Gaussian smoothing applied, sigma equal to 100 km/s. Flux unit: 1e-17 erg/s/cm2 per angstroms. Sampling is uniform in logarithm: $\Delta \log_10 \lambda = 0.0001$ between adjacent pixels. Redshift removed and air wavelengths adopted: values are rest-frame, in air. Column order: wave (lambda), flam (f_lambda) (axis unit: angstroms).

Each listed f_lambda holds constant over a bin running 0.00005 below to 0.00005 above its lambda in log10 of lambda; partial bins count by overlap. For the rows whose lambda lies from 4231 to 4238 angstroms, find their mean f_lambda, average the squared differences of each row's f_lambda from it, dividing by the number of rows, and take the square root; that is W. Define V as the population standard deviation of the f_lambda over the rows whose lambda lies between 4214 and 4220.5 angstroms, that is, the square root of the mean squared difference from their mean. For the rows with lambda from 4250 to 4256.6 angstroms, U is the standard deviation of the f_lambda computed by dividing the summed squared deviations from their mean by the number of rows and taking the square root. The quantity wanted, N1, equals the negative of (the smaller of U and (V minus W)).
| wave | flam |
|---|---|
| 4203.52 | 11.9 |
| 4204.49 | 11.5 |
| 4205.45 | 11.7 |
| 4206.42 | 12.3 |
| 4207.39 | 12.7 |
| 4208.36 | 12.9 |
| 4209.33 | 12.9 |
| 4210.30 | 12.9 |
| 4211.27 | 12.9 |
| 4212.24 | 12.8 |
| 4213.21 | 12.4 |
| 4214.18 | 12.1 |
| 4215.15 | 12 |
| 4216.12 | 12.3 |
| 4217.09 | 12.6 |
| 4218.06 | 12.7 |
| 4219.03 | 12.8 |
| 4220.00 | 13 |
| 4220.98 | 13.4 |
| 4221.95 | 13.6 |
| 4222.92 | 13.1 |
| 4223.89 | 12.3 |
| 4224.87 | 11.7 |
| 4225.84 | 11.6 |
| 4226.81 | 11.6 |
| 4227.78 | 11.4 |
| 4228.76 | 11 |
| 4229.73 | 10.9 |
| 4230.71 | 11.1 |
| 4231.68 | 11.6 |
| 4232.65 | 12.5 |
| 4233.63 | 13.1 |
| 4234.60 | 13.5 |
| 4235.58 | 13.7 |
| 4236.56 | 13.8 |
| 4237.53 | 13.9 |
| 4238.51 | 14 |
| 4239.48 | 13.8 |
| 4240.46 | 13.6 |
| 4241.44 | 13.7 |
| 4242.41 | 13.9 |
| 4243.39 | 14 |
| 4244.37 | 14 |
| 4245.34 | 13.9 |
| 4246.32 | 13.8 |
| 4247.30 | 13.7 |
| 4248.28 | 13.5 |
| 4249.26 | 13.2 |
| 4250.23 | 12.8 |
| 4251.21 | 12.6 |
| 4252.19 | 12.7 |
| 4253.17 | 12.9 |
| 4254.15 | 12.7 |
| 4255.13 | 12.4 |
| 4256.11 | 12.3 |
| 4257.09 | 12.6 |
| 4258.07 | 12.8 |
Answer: 0.43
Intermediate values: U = 0.20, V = 0.35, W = 0.78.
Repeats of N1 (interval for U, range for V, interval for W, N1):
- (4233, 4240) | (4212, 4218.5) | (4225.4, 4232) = 0.01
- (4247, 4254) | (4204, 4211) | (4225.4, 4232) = -0.27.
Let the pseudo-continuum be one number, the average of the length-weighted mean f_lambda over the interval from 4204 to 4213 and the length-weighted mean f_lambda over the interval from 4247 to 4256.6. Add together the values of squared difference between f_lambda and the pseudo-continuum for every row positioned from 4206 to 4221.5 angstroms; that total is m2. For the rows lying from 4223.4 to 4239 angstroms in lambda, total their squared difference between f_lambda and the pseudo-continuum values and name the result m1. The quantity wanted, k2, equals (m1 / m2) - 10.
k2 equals 0.5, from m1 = 21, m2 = 2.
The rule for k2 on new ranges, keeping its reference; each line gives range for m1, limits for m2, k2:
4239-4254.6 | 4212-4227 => -7.9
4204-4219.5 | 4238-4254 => -9.7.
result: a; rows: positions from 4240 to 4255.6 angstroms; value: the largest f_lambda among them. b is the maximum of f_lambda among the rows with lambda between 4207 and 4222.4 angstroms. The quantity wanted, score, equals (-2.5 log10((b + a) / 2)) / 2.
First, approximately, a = 14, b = 13.6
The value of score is -1.42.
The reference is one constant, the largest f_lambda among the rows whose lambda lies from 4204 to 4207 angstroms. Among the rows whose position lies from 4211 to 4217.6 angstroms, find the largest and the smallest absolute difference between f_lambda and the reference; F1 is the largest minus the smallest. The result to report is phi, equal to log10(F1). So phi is -0.2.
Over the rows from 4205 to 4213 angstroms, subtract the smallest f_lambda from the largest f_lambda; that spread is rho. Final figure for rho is 1.20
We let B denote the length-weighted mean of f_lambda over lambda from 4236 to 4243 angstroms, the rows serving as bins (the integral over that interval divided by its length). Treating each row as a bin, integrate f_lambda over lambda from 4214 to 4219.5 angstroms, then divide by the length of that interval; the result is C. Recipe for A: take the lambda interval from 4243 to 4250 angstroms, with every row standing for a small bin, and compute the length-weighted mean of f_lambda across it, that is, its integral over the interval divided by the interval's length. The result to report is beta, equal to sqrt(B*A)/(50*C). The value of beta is 0.022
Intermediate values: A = 13.7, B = 13.8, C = 12.44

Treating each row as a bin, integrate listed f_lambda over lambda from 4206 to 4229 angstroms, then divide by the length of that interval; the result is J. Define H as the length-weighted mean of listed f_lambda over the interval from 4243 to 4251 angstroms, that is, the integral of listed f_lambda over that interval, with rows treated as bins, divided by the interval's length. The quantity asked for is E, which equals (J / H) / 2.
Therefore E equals 0.46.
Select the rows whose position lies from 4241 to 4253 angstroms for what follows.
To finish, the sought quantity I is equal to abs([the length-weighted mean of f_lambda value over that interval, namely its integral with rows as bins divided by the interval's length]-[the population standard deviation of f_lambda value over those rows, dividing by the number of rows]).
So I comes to 13.0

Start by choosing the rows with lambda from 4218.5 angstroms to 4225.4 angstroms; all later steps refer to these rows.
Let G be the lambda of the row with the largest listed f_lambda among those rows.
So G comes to 4221.95 angstroms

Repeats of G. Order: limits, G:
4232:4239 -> 4238.51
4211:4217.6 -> 4211.27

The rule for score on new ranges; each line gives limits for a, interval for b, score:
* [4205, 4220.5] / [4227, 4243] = -1.41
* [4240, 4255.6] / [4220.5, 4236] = -1.43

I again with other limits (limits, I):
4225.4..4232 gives 11.0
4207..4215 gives 12.4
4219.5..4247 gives 11.8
